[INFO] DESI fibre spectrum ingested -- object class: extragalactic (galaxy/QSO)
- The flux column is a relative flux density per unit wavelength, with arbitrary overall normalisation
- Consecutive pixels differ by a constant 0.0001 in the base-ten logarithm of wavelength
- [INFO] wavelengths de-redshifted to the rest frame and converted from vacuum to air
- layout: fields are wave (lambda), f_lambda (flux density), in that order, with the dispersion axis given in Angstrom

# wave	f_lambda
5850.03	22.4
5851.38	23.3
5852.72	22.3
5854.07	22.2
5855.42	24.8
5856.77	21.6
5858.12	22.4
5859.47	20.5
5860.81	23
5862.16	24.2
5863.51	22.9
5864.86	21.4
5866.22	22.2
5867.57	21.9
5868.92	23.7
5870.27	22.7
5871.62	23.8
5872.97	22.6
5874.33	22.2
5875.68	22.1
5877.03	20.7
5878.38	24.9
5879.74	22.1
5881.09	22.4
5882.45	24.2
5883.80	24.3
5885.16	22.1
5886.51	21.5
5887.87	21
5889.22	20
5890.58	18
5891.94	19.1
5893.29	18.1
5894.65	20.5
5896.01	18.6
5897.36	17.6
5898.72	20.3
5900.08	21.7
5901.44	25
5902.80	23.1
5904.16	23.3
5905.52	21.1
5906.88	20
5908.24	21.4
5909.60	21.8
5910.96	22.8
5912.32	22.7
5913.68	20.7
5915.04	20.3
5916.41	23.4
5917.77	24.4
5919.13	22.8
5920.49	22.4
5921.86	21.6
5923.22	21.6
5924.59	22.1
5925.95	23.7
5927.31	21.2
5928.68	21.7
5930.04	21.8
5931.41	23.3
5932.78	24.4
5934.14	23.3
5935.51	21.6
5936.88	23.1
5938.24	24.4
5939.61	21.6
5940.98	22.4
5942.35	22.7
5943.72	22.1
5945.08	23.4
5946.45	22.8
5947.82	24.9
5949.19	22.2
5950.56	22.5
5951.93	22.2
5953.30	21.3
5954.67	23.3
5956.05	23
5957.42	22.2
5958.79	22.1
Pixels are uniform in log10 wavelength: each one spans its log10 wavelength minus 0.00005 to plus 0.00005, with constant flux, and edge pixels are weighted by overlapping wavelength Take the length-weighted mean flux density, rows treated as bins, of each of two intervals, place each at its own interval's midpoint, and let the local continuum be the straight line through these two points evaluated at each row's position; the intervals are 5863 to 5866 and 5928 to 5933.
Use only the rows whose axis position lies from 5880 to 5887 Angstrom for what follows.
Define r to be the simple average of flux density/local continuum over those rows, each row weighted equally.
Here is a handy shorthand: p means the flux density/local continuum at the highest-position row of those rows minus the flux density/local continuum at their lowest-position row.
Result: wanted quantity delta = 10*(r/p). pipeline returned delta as -242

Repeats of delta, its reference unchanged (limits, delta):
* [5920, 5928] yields -176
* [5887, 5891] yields -65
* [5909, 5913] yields 256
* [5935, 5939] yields 83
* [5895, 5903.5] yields 47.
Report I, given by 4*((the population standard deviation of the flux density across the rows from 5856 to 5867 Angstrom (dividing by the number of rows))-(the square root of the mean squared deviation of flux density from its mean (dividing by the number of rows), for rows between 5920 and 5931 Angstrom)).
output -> 1.4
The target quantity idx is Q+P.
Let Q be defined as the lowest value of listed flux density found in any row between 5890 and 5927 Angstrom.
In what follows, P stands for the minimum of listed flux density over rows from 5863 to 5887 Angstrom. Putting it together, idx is 38.3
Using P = 20.7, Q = 17.6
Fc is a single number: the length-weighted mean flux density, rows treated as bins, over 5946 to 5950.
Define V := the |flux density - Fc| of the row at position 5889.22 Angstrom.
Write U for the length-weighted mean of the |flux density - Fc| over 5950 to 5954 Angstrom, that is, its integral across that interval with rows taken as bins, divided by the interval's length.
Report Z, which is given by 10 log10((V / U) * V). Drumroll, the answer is 9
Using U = 1.3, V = 3.3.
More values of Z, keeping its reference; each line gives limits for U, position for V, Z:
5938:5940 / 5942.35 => -6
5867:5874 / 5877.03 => 10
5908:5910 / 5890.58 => 12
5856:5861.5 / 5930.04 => 2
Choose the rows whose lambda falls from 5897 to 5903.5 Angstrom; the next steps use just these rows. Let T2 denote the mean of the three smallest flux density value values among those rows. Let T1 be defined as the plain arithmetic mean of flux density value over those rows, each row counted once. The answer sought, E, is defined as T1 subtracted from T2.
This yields -1.67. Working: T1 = 21.54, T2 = 19.9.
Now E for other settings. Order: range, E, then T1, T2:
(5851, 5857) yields -0.81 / 22.84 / 22.0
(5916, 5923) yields -0.65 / 22.92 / 22.3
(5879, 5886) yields -0.82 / 23.02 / 22.2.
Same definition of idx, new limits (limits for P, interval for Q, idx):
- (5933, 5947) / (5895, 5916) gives 39.2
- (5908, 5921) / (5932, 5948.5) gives 41.9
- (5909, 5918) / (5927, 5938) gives 41.5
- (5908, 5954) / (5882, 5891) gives 38.3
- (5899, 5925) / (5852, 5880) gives 40.5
